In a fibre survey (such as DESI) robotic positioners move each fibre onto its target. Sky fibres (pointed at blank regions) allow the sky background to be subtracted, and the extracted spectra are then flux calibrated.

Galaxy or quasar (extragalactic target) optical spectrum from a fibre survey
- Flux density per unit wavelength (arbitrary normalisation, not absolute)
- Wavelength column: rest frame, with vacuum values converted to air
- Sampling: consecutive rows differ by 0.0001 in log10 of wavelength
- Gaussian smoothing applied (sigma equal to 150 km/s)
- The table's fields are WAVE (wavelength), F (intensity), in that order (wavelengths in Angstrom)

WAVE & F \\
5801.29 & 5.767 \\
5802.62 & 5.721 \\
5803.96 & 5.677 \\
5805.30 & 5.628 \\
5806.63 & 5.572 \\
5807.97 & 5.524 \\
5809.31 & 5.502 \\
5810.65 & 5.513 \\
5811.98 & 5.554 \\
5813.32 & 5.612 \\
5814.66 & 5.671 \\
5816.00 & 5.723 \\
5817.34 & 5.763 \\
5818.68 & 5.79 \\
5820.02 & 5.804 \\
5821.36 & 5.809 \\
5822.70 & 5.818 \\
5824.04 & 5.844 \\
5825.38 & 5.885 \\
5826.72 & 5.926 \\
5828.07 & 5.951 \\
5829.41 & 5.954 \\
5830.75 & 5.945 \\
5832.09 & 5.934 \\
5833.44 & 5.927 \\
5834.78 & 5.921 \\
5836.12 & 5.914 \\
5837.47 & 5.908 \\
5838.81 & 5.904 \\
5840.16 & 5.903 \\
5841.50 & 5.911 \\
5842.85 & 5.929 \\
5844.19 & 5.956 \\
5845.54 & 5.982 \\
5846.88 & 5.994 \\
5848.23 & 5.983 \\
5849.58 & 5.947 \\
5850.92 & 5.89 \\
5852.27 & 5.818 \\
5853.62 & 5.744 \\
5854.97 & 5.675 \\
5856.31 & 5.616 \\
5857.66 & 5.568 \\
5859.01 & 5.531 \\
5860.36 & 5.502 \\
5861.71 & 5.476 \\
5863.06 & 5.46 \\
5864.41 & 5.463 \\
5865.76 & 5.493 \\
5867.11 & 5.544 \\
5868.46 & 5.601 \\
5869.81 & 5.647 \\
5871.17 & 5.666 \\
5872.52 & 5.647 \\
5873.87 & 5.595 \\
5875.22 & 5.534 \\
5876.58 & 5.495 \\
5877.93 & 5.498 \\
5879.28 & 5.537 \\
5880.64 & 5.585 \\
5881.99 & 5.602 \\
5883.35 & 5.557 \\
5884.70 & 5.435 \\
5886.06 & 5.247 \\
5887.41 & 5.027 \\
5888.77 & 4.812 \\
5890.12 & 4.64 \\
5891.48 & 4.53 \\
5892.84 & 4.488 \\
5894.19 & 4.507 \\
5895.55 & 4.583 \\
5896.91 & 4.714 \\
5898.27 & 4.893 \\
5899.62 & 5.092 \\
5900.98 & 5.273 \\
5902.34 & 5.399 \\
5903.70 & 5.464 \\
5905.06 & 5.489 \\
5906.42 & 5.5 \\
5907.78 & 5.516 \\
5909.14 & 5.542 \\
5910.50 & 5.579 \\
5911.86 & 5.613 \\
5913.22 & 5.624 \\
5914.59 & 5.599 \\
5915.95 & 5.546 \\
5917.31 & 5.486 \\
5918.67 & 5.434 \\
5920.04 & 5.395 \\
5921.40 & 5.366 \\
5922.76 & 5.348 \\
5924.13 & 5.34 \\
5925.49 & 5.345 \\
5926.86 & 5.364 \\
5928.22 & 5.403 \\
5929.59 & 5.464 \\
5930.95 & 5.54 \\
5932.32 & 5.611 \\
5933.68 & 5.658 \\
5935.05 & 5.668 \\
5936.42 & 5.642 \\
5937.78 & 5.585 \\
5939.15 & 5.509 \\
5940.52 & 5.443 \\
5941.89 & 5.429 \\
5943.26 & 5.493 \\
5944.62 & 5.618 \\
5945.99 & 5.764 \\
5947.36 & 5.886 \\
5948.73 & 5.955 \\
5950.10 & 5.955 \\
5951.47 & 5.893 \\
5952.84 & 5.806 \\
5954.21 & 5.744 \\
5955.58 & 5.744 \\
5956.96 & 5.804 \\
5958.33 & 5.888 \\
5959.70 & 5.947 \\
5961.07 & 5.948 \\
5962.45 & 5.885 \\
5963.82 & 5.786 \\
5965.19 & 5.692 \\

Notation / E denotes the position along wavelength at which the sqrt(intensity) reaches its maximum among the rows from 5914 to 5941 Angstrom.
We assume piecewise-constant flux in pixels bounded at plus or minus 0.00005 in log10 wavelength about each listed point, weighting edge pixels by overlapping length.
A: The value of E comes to 5935.05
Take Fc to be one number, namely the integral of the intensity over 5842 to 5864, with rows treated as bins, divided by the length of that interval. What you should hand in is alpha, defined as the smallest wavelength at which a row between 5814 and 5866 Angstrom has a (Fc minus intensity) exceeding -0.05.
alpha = 5814.66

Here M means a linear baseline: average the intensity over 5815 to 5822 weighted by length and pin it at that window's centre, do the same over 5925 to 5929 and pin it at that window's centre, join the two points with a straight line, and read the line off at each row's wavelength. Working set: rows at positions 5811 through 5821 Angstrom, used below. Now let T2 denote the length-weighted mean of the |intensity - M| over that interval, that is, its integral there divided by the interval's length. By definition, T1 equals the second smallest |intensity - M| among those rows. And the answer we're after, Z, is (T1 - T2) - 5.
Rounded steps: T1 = 0.02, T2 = 0.099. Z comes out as -5.08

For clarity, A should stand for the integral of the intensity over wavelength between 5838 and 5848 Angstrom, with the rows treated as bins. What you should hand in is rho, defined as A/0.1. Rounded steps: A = 59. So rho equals 594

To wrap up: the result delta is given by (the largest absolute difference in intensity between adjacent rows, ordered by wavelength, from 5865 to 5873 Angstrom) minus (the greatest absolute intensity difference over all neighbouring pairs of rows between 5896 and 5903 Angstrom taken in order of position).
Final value -0.142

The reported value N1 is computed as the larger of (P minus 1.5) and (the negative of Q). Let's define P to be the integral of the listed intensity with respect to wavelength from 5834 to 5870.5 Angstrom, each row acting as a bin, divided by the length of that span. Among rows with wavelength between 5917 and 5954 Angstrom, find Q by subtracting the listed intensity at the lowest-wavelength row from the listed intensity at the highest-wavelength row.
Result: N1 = 4.25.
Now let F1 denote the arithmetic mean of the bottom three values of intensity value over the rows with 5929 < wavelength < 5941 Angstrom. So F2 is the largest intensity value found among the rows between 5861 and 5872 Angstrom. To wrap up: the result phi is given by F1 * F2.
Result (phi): 31.0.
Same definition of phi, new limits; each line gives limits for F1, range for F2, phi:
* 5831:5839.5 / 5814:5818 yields 34.1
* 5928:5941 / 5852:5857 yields 31.6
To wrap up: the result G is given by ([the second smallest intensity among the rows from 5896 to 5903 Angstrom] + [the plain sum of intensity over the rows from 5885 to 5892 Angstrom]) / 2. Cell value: 14.6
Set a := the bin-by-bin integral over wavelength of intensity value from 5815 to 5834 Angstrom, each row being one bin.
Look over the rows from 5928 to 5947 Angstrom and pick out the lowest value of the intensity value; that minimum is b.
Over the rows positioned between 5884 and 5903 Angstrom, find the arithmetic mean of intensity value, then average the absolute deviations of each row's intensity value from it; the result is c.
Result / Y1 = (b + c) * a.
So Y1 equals 634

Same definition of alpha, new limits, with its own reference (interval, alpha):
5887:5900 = 5887.41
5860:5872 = 5860.36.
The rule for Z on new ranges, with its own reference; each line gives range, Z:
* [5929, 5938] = -5.07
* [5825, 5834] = -5.02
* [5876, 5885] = -5.02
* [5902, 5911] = -5.03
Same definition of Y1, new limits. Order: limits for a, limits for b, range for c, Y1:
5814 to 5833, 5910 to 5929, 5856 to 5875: 600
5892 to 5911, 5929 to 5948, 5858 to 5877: 536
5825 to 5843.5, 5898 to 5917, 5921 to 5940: 548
